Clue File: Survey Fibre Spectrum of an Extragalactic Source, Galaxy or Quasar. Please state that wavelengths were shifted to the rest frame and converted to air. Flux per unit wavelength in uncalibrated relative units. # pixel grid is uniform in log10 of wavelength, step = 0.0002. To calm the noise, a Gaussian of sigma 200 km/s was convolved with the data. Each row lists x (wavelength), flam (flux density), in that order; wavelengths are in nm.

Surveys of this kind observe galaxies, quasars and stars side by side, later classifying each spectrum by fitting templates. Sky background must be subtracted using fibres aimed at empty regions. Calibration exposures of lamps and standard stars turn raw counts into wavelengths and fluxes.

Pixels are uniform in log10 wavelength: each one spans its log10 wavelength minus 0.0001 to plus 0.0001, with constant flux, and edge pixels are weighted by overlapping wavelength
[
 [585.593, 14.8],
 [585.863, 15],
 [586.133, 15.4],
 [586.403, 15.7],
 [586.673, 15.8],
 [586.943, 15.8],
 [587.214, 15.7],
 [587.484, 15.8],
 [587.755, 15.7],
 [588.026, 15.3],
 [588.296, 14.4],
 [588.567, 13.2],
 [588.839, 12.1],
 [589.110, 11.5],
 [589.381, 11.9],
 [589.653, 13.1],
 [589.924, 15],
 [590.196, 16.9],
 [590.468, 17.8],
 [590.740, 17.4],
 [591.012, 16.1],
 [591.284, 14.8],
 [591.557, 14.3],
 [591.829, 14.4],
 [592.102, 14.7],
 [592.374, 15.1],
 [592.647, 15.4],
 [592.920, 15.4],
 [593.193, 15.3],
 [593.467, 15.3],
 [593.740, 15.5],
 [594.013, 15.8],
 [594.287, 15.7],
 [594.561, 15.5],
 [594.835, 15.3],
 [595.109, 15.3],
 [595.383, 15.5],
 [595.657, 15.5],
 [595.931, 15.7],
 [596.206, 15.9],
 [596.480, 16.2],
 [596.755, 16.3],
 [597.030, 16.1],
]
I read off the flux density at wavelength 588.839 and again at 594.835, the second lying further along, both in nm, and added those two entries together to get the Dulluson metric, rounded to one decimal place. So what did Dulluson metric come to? 27.4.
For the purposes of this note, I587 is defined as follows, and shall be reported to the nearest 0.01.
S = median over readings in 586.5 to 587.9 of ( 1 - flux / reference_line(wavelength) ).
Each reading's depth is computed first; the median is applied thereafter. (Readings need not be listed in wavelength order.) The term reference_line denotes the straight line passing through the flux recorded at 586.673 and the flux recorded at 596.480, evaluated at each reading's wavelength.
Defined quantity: 0.00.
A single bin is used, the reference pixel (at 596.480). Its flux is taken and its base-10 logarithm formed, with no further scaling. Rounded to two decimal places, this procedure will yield 1.21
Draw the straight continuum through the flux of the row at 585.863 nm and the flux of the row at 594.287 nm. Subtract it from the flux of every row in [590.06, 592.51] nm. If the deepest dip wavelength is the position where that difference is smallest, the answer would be 591.557 nm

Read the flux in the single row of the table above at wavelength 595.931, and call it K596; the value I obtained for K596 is 15.7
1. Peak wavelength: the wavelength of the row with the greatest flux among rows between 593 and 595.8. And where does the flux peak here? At 594.013 nm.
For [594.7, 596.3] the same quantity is 596.206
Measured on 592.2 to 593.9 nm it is 593.740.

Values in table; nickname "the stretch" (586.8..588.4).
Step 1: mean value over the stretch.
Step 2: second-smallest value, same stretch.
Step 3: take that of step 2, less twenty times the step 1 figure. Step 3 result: -294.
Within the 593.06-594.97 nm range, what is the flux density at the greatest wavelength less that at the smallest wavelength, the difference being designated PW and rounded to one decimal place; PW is 0.0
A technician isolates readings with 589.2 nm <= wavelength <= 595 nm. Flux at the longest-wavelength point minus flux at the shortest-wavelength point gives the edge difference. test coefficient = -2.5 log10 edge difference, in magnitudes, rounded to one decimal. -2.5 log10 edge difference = -1.3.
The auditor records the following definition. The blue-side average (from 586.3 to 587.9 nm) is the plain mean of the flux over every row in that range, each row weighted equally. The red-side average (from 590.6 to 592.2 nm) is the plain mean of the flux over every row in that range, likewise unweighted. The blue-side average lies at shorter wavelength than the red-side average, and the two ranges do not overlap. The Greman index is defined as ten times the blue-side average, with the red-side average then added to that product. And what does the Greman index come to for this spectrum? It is 173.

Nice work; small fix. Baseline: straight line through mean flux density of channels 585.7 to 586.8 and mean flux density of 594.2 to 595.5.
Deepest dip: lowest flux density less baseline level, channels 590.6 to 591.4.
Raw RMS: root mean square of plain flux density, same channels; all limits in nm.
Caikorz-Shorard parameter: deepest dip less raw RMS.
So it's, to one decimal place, -16.8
